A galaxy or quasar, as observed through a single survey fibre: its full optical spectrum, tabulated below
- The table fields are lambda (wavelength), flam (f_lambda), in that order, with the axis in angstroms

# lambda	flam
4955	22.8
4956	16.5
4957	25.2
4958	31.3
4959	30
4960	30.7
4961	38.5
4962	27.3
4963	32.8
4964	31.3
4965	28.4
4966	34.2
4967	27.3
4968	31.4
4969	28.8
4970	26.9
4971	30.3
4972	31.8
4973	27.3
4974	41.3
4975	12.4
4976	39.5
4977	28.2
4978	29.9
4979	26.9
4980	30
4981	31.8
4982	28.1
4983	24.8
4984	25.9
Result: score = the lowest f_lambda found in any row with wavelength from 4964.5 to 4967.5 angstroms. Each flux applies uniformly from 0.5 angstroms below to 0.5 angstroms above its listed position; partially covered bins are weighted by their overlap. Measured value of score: 27.3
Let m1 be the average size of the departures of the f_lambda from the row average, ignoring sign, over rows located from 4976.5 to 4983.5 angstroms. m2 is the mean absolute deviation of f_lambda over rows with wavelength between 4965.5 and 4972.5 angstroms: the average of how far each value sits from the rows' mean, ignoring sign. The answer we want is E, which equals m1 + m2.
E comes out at 3.8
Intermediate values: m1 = 1.7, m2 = 2.1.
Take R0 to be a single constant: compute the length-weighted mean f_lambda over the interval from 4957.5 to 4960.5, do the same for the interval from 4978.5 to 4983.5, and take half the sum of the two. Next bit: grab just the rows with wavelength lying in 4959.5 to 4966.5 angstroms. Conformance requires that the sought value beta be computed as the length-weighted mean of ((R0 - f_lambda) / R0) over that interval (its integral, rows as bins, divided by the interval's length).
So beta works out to -0.08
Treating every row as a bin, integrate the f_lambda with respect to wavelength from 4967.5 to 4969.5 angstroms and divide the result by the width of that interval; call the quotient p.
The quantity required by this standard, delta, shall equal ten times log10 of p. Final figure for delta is 14.8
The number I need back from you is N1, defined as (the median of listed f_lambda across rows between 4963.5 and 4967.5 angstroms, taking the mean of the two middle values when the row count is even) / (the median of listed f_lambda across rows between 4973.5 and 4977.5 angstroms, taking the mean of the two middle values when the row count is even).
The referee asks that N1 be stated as 0.88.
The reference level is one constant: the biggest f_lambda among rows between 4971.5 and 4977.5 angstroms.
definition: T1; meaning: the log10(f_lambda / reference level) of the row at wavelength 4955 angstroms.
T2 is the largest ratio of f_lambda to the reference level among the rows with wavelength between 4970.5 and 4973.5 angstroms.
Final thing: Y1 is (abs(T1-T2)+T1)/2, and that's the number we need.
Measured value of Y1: 0.3850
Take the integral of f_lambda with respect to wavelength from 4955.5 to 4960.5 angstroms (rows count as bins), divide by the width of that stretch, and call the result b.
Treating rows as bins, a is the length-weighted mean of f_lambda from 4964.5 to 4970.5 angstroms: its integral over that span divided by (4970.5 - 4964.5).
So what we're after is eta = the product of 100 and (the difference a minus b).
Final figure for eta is 276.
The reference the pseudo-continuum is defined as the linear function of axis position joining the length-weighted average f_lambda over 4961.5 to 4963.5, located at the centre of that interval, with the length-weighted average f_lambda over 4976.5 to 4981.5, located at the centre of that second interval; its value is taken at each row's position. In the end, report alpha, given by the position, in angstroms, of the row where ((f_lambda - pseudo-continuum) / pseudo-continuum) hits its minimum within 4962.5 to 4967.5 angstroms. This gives 4967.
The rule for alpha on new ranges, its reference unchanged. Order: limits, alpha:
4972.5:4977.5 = 4975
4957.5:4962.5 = 4962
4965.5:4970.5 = 4970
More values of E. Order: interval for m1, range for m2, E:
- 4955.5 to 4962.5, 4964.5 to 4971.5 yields 6.7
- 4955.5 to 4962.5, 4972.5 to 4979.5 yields 11.2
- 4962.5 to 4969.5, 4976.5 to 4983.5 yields 3.8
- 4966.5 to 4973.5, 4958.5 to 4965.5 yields 4.3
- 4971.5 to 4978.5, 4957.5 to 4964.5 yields 8.7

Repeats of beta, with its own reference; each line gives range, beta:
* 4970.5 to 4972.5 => -0.05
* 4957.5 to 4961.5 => -0.11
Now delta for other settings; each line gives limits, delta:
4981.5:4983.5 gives 14.2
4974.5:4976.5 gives 14.1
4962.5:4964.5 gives 15.1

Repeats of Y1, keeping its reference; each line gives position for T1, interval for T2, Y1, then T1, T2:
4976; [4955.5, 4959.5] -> 0.3789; -0.02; 0.758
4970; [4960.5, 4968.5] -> 0.4661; -0.19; 0.932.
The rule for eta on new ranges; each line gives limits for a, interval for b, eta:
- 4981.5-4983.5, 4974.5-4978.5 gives -105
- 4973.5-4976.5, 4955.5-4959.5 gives 532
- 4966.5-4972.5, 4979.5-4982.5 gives -55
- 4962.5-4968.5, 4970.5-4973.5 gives 110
